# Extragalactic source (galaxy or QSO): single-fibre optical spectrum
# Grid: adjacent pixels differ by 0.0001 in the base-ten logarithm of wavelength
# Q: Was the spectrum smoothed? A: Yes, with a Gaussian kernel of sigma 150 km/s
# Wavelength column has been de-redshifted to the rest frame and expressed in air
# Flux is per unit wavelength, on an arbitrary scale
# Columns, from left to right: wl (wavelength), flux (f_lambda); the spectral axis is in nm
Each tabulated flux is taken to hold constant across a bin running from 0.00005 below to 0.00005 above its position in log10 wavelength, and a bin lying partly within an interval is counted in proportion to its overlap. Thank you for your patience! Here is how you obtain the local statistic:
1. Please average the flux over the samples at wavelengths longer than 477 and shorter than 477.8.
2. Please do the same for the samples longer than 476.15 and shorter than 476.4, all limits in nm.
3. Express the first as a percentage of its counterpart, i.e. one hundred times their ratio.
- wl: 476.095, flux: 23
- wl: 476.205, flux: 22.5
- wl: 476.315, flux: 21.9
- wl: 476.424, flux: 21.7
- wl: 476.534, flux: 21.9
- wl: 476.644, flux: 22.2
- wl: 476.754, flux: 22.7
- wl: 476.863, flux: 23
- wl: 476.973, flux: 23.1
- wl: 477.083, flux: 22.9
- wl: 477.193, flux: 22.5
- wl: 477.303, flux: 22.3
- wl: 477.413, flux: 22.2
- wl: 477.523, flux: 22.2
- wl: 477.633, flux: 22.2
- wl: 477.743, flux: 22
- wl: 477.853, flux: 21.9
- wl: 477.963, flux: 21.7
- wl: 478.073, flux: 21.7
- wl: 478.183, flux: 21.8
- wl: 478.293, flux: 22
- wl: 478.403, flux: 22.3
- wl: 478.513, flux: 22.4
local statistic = 101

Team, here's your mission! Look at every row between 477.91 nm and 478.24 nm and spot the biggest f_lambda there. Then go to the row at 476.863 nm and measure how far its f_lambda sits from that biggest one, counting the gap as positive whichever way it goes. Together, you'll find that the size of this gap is 1.2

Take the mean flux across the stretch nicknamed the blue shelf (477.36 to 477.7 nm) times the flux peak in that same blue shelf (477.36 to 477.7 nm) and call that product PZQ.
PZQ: 493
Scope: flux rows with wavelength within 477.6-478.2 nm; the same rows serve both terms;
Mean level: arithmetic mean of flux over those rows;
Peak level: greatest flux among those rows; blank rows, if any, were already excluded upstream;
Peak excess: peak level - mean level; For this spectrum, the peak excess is 0.32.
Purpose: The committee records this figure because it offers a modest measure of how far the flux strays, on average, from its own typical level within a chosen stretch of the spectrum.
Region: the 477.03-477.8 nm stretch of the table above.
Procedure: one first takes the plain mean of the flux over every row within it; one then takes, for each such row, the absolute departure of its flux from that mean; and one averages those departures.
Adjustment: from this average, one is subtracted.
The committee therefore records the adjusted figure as -0.79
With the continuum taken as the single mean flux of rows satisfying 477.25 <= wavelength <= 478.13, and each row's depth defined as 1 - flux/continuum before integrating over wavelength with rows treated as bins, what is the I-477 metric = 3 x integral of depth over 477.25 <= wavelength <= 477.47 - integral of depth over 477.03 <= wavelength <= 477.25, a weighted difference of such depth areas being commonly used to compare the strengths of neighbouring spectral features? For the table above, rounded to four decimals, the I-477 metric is 0.0000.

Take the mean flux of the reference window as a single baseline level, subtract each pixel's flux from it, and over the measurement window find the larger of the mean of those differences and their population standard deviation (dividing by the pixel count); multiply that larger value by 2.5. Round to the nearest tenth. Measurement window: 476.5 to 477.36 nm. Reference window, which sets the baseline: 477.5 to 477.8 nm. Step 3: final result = 1.0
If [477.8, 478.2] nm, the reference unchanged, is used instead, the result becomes 0.9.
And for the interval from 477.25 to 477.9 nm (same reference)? 0.3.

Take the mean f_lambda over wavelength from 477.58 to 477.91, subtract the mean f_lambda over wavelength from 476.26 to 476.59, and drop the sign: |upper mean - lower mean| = 0.20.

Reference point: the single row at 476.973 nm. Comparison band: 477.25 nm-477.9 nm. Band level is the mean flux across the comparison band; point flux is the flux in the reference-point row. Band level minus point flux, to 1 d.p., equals -1.0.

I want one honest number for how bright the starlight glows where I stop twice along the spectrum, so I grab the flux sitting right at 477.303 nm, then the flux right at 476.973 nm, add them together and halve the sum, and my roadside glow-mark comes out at 22.7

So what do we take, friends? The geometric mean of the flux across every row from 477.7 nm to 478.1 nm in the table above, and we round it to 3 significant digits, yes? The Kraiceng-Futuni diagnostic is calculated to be 21.8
